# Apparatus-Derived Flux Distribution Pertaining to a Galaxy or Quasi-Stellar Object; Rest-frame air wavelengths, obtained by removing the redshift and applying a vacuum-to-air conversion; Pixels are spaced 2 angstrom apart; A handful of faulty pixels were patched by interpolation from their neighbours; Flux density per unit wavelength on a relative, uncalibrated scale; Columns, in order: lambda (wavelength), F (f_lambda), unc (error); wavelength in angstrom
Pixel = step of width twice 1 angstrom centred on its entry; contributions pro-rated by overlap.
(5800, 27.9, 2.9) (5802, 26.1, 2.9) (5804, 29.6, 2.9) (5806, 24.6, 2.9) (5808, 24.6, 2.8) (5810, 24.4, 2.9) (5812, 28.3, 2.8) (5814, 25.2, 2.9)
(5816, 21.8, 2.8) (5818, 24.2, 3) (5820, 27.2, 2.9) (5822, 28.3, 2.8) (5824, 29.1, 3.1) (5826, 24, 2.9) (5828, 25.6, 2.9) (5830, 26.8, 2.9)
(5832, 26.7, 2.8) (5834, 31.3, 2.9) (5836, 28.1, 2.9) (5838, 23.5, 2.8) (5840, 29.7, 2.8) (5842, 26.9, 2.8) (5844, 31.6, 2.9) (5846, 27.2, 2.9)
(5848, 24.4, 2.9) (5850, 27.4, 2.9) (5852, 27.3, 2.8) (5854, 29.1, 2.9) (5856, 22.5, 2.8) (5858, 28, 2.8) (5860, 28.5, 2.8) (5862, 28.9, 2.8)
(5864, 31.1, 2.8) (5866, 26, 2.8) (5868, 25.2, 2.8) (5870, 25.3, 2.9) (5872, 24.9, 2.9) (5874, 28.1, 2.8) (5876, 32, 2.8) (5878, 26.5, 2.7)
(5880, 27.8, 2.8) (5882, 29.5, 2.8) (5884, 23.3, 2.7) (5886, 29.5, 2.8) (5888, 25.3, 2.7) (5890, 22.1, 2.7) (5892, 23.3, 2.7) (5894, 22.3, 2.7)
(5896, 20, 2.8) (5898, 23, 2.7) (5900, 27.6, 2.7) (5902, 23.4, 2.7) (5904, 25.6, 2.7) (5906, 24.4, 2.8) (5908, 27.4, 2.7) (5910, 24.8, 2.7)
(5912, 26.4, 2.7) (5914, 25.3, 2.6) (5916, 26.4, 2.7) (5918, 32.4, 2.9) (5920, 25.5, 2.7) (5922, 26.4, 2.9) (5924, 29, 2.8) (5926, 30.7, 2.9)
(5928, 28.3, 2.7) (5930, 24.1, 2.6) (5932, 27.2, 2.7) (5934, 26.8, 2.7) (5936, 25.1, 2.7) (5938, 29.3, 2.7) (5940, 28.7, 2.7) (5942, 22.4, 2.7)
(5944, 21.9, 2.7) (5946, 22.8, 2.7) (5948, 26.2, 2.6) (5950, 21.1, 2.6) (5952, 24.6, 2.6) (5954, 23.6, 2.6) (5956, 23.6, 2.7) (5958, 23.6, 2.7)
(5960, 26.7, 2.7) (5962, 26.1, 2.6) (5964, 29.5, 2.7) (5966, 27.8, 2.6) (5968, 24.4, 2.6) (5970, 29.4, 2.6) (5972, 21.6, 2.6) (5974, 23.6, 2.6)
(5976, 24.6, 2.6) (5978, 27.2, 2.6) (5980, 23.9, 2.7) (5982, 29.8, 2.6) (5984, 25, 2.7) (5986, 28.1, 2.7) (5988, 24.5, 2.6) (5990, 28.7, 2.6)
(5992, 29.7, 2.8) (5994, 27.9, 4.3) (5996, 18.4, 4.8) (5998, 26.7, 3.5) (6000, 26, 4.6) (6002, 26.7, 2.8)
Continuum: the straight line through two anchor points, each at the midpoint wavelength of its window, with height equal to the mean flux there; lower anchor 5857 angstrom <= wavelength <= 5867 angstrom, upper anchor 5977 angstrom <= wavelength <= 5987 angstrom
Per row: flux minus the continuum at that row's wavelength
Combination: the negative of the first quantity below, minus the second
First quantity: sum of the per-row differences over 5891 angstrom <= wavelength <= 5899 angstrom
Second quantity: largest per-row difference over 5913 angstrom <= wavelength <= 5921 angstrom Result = 19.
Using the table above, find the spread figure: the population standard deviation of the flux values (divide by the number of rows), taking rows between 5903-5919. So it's 2.38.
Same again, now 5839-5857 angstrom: 2.56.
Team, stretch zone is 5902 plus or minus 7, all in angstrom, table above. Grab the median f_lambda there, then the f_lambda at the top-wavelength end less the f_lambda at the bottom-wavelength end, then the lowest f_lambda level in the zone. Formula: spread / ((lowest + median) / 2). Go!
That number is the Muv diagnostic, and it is 0.33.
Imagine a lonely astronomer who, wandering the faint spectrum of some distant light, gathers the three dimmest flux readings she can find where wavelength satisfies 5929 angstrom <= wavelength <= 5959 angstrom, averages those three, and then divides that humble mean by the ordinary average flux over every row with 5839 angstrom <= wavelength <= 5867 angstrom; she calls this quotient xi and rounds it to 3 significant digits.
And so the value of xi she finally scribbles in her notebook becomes 0.785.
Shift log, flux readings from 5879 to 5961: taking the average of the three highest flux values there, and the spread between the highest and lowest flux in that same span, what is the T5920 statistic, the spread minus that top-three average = -18.5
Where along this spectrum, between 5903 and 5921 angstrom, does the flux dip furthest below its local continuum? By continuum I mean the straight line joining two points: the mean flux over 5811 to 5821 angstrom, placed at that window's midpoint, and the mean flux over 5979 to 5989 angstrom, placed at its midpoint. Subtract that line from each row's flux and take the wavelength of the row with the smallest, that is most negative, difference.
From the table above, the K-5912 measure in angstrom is 5906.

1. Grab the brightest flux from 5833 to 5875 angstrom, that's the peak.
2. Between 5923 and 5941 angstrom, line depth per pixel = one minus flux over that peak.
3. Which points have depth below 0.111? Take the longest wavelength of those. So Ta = 5940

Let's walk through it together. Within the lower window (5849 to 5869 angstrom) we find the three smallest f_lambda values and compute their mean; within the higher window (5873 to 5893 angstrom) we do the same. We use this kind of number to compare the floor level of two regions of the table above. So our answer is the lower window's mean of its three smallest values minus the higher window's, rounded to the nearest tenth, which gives 1.7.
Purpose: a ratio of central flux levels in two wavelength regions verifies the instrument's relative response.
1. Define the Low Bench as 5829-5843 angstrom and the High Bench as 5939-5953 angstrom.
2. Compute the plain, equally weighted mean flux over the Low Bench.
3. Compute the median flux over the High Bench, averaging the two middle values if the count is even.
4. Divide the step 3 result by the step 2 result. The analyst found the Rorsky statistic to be 0.83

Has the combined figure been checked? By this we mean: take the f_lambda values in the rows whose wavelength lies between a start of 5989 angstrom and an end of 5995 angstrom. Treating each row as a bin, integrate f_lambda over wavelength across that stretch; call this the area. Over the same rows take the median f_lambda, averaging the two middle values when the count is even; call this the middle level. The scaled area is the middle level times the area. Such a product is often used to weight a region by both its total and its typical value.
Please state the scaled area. 4954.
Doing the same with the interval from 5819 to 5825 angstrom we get 4788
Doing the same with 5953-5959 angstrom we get 3342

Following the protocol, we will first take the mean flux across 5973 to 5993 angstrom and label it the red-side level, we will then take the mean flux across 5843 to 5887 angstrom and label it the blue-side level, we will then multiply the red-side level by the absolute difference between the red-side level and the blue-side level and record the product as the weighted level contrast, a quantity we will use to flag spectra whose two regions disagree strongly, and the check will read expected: 25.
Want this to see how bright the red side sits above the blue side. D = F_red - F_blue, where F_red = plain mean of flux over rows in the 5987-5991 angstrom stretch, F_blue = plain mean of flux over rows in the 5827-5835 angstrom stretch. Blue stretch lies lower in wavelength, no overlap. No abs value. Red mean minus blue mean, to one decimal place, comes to -1.0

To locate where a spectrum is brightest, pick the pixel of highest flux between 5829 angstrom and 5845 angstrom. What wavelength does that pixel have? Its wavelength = 5844 angstrom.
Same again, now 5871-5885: 5876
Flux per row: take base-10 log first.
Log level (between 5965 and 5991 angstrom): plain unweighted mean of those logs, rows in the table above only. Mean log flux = 1.41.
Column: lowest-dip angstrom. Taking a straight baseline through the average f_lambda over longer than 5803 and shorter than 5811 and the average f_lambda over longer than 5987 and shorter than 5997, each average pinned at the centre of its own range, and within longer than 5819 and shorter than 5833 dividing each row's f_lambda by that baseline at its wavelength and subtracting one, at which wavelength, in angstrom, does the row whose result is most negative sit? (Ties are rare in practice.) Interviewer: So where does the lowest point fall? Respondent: 5826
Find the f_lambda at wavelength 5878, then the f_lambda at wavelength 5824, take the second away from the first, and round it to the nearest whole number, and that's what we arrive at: -3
